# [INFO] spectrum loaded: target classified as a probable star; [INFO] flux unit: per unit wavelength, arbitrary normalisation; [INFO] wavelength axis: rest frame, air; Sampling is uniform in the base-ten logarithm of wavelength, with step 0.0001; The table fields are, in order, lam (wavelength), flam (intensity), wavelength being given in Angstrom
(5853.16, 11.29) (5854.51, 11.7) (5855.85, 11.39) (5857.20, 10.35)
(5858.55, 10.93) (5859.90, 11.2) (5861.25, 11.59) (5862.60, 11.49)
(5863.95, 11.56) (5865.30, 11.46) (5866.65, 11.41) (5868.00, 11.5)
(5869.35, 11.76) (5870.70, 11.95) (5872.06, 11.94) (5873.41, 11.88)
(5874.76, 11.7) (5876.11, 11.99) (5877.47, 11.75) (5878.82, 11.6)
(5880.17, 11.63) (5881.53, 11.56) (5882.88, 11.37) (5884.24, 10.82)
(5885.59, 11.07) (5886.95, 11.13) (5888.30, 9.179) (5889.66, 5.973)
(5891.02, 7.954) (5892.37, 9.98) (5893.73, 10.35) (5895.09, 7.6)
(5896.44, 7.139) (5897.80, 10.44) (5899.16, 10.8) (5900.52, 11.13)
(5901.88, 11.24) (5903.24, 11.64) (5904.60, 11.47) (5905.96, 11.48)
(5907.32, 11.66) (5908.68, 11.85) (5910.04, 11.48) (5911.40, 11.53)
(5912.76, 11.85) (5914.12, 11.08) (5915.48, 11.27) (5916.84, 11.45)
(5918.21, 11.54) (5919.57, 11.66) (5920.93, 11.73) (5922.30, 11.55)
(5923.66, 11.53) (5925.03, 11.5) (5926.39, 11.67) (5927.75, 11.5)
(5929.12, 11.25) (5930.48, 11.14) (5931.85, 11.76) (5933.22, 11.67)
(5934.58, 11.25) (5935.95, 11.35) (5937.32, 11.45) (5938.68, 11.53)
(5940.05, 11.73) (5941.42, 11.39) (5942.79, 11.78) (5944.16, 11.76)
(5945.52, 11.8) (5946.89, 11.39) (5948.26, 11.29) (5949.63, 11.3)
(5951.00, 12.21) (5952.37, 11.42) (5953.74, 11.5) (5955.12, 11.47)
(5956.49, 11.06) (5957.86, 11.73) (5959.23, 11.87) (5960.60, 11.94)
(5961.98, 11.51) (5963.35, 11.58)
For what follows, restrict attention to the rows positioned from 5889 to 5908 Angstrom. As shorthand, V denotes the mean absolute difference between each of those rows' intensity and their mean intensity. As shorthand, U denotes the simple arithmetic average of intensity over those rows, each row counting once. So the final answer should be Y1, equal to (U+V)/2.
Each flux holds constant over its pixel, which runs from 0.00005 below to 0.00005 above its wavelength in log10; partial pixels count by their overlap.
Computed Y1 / 5.75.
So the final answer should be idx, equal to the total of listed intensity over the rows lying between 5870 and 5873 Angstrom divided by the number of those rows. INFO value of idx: 11.9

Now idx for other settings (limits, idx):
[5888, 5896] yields 8.5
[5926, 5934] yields 11.5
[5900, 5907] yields 11.4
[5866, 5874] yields 11.7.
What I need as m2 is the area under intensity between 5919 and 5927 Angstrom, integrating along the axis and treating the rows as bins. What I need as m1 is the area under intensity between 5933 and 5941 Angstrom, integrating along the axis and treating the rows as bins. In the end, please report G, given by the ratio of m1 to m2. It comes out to 0.99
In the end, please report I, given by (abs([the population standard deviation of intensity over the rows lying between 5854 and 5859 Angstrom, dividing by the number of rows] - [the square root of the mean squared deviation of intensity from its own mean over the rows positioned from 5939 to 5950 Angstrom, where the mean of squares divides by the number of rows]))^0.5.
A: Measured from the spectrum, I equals 0.54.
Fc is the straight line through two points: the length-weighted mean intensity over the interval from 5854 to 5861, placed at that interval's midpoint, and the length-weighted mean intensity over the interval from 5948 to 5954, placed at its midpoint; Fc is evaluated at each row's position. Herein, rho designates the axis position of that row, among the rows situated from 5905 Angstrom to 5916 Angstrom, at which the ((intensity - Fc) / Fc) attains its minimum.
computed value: 5914.12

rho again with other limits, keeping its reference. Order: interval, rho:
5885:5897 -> 5889.66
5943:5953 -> 5948.26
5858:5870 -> 5858.55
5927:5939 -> 5930.48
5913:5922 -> 5914.12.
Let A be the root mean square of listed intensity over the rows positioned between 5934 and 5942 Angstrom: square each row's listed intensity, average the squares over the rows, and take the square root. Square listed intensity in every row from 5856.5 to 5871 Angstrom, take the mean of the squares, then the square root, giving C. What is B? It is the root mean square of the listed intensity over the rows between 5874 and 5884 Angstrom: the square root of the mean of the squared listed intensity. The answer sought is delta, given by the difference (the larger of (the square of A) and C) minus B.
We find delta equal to 119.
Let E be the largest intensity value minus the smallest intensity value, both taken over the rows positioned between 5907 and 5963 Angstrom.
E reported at 1.15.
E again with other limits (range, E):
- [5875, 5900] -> 6.02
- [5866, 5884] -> 0.62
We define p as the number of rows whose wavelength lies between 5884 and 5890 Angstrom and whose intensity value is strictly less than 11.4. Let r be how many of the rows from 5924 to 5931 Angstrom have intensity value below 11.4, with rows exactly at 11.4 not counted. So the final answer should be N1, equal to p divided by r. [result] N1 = 2.5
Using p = 5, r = 2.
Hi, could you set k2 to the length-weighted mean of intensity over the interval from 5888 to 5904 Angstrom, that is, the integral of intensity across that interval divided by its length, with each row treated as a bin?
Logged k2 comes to 9.5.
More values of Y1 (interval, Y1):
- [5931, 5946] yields 5.88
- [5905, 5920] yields 5.85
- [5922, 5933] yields 5.82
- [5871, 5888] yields 5.91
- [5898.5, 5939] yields 5.82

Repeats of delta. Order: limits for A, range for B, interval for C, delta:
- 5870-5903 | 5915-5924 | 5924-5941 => 102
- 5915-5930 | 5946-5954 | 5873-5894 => 121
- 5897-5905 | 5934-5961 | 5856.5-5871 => 112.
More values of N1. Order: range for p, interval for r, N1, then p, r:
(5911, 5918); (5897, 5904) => 0.5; 2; 4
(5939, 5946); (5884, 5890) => 0.2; 1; 5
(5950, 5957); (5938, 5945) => 1.0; 1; 1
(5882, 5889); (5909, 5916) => 2.5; 5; 2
